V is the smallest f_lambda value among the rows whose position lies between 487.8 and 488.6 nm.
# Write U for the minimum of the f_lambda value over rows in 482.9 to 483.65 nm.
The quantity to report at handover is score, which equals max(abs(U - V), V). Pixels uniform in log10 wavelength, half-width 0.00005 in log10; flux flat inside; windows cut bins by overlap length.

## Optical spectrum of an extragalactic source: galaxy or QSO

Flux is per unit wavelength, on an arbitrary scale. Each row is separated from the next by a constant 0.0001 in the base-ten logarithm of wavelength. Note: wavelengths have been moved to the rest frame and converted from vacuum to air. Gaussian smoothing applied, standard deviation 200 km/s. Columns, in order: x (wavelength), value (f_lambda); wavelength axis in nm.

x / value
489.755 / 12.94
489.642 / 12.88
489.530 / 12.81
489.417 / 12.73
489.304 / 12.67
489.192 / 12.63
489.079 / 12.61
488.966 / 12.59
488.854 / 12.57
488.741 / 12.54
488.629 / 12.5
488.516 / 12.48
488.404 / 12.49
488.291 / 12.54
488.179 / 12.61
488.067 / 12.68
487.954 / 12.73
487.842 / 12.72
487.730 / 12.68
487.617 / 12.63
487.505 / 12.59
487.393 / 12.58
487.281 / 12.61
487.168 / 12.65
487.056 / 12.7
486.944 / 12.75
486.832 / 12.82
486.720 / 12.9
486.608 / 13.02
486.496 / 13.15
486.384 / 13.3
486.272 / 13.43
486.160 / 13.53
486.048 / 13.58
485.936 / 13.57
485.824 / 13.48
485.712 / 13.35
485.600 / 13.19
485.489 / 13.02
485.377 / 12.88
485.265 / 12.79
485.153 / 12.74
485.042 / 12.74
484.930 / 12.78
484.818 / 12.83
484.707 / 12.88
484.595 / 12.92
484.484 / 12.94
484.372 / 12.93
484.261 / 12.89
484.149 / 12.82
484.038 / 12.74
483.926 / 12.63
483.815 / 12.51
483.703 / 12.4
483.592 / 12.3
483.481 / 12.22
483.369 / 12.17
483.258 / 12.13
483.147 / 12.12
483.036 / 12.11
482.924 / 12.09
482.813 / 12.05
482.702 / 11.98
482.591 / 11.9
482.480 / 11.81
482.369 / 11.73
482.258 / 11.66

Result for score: 12.48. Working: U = 12.09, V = 12.48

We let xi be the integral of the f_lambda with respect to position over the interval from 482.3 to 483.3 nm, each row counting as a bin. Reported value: 12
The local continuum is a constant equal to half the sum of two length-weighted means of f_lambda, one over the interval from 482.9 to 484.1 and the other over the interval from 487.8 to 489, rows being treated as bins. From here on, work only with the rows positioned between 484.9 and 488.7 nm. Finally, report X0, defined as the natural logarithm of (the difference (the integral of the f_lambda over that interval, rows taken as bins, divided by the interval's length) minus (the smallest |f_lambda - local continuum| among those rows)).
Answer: 2.55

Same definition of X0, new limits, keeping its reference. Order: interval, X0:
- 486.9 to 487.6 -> 2.53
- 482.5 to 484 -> 2.50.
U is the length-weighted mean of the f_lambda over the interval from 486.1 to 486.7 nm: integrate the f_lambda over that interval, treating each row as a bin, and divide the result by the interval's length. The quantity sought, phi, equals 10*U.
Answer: 133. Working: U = 13.26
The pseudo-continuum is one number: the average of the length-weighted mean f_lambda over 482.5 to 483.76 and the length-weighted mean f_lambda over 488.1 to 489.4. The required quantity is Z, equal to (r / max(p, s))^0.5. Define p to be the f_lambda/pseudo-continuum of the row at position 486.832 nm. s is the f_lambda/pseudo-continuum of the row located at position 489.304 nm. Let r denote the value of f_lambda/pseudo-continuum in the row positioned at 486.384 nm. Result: 1.02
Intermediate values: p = 1.038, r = 1.08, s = 1.03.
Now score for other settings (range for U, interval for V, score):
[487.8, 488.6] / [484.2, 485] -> 12.78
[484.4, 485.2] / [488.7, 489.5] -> 12.54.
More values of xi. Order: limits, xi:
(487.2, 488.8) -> 20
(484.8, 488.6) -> 49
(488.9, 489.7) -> 10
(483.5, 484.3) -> 10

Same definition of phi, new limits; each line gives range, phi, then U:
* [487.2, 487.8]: 126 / 12.61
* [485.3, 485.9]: 132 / 13.18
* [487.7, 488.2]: 127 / 12.70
